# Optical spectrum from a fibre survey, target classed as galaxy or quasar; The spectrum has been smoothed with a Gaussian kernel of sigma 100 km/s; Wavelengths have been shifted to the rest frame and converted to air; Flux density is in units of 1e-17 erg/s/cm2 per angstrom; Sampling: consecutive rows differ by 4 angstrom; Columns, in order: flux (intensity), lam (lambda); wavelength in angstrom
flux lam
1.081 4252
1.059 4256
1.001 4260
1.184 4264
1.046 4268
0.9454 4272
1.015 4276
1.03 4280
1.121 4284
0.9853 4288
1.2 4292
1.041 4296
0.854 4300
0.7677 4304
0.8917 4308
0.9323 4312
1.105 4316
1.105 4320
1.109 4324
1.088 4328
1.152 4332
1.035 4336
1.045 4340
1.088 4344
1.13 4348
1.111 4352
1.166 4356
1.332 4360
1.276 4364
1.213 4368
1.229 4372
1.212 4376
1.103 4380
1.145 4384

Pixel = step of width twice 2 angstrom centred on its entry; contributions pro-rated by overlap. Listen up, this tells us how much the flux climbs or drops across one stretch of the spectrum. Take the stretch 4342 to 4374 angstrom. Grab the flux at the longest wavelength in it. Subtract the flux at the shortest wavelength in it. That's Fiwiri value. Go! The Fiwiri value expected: 0.14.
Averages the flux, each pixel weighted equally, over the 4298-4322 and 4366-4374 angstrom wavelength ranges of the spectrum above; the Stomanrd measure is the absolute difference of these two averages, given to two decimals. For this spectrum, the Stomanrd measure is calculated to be 0.28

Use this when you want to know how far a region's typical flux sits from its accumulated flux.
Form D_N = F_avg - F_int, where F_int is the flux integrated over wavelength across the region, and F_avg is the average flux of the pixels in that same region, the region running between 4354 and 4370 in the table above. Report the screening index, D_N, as -18.7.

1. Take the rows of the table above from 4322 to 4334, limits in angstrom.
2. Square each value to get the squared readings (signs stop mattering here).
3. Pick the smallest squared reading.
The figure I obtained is 1.18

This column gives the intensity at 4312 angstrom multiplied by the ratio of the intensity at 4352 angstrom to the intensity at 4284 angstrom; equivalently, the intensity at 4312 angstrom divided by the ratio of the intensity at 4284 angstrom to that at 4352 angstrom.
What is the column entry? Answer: 0.92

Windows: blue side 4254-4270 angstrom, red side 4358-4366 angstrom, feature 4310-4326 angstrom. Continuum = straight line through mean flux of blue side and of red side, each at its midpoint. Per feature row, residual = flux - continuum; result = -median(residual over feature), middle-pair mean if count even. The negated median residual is 0.104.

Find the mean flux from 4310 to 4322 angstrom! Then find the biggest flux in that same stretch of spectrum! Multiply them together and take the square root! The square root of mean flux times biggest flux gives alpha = 1.08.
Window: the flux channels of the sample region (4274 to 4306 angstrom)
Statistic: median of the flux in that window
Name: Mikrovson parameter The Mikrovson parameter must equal 1.02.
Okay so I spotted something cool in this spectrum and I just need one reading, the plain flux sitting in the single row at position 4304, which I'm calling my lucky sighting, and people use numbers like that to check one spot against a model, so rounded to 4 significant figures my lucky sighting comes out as 0.7677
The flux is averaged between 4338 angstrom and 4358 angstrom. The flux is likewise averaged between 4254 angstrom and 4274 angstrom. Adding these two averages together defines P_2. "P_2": 2.16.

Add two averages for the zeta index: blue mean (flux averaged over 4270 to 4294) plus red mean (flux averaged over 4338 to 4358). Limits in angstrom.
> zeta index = 2.16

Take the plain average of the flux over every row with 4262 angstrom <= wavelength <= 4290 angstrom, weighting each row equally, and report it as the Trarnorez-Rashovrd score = 1.05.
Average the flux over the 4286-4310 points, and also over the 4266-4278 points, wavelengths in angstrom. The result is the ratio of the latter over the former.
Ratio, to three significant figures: 1.05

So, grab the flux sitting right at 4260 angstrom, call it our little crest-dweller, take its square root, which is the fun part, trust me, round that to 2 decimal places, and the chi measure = 1.00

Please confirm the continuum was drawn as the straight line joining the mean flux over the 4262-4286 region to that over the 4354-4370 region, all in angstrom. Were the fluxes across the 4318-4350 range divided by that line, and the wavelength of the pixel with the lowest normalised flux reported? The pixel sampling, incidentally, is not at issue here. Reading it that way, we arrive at 4336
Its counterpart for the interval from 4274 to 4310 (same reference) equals 4304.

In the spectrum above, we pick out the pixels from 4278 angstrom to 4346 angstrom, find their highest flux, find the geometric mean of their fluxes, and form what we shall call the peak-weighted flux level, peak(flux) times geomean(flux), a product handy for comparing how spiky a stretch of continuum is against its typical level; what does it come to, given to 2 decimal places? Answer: 1.23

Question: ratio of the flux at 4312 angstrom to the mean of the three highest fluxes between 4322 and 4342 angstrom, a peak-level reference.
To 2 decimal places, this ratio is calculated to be 0.84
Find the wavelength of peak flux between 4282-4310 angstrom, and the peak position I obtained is 4292 angstrom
